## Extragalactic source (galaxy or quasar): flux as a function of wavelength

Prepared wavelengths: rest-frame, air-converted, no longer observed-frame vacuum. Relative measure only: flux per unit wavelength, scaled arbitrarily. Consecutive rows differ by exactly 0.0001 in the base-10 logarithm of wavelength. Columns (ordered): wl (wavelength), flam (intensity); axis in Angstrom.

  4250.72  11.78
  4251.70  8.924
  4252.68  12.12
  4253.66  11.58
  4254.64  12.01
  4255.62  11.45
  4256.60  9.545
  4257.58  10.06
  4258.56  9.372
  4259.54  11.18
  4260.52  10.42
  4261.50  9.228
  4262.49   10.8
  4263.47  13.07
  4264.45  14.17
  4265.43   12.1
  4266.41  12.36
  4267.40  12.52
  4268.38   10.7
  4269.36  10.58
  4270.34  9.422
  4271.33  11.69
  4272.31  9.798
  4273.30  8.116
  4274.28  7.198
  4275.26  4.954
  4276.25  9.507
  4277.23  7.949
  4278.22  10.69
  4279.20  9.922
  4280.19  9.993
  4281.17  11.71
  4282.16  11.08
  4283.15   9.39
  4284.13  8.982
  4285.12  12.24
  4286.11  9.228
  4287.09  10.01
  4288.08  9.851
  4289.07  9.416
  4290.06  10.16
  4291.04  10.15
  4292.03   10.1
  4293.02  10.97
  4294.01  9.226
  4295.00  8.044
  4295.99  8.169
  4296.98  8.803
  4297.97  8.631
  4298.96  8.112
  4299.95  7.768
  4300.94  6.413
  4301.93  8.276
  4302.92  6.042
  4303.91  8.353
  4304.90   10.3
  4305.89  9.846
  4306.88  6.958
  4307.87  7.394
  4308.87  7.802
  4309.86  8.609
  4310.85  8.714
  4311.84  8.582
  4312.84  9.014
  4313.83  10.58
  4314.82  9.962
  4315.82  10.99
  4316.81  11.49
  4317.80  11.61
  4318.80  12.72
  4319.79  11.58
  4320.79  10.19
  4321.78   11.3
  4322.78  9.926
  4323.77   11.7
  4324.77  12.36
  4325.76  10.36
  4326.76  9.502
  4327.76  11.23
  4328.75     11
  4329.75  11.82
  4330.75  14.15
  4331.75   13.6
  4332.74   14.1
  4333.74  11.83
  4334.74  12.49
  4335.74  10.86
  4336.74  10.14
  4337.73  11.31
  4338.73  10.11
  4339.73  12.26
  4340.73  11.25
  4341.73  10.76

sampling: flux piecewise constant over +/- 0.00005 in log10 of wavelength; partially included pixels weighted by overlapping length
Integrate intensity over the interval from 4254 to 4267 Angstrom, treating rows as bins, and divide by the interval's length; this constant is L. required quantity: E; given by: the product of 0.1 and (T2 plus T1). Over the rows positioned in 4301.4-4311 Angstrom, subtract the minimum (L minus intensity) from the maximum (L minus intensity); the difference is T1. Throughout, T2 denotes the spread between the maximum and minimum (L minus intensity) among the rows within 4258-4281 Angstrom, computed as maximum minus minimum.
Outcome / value 1.35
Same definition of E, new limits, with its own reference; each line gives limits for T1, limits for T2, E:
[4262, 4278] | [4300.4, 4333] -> 1.73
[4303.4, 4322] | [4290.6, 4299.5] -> 0.87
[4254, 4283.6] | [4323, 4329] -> 1.21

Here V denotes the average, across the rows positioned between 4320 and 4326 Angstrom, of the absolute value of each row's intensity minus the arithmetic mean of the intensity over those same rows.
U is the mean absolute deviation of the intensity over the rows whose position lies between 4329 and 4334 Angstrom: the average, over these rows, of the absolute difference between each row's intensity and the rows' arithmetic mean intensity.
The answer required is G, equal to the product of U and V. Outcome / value 0.8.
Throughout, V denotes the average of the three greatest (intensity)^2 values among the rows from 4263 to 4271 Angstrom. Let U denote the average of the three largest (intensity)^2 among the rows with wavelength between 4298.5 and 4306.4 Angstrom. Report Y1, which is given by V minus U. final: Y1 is 85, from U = 91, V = 176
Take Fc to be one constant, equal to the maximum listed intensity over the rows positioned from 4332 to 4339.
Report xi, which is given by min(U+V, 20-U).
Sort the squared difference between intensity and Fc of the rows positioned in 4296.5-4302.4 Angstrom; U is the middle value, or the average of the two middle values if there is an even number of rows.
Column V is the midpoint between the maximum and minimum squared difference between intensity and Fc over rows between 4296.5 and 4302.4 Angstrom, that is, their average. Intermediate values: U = 35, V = 44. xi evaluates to -15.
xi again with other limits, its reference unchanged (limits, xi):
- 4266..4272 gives 11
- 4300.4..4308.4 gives -19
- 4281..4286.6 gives 4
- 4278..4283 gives 8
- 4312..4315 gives 3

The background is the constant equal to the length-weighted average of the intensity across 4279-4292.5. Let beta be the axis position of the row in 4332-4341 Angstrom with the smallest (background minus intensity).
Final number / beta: 4332.74 Angstrom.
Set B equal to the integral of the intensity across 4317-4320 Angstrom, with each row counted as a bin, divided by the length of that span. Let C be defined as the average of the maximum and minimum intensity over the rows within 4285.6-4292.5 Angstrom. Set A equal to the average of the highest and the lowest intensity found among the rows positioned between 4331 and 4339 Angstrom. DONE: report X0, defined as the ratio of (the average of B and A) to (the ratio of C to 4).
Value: 5.0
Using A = 12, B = 12.0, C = 9.7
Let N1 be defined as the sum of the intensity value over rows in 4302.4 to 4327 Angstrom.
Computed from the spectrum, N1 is 246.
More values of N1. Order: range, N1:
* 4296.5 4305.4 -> 73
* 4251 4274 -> 251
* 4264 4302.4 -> 378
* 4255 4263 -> 82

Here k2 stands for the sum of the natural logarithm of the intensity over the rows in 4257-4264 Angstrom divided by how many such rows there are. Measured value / 2.35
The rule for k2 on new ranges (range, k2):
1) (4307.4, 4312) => 2.10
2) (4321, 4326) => 2.41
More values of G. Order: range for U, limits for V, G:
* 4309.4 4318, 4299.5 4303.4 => 1.0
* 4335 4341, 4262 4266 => 0.7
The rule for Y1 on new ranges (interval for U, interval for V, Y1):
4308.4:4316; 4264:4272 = 59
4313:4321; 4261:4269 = 33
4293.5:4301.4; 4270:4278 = 29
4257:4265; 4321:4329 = -26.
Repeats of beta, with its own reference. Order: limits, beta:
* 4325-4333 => 4330.75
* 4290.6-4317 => 4316.81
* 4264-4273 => 4264.45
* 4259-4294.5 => 4264.45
